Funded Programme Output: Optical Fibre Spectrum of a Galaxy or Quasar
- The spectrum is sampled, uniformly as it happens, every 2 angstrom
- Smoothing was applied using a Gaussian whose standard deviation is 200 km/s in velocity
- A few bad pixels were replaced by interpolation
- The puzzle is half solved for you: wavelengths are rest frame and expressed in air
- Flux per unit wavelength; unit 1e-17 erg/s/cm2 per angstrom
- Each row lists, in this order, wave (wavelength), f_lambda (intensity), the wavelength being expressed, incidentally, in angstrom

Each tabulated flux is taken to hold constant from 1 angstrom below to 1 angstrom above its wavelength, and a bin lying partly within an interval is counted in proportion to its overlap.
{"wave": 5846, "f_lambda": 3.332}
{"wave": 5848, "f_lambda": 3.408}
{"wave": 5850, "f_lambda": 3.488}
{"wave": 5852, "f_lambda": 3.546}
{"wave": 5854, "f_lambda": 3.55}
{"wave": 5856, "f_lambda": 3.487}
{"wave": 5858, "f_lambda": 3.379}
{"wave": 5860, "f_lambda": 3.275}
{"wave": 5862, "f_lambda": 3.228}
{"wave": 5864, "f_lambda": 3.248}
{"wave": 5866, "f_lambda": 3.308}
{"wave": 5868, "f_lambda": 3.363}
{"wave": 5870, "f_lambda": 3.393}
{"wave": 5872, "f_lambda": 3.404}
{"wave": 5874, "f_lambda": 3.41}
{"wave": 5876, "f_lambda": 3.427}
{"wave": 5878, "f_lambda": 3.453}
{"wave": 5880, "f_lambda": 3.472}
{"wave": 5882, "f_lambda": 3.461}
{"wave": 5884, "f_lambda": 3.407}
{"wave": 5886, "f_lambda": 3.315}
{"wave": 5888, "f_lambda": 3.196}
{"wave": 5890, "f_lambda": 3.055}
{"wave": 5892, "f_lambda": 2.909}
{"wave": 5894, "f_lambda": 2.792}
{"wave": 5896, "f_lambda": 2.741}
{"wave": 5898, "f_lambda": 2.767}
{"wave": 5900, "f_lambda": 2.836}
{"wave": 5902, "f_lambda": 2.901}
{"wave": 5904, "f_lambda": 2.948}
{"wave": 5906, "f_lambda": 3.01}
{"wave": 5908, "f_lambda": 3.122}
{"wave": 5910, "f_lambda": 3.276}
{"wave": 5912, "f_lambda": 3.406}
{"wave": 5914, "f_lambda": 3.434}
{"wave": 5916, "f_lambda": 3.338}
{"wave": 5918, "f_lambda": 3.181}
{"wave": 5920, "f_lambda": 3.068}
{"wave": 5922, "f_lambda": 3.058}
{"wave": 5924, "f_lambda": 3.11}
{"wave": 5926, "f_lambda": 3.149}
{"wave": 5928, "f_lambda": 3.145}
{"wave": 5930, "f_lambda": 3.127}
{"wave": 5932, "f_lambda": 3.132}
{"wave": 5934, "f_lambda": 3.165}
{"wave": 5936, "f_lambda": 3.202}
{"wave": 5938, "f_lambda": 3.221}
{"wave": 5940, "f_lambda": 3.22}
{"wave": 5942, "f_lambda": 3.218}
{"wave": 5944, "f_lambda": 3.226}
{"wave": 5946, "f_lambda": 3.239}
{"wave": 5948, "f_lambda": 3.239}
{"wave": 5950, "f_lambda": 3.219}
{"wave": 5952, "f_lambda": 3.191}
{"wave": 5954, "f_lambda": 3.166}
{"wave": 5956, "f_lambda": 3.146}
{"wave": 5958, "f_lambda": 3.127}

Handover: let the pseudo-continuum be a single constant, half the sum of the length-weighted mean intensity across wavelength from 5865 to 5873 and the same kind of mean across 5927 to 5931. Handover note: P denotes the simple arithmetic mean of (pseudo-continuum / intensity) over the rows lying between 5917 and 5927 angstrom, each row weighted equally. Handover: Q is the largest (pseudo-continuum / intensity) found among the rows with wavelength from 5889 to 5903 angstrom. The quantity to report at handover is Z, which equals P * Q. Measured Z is 1.24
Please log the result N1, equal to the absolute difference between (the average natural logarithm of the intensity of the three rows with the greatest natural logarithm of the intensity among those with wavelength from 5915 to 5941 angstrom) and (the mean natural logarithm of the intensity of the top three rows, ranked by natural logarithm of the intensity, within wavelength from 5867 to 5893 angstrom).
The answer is 0.06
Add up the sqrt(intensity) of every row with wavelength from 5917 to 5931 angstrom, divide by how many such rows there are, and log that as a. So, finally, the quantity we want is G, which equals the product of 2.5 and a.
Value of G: 4.42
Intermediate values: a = 1.77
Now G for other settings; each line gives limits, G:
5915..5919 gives 4.51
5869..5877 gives 4.62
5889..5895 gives 4.27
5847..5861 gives 4.64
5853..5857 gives 4.69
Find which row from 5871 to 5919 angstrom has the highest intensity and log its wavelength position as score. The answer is 5880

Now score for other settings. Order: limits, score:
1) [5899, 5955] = 5914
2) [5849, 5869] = 5854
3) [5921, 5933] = 5926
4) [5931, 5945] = 5944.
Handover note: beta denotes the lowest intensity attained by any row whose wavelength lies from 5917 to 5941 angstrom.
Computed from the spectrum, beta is 3.058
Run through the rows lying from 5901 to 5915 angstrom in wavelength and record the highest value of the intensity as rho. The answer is 3.434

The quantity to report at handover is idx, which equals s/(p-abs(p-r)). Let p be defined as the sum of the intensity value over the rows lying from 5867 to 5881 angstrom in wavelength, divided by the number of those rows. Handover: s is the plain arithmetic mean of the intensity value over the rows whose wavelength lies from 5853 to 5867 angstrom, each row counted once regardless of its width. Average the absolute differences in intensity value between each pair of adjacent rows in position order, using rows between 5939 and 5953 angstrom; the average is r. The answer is 283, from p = 3.42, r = 0.012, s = 3.35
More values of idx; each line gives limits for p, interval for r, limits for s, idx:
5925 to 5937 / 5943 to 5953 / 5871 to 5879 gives 224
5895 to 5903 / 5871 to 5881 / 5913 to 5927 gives 188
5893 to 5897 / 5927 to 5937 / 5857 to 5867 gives 141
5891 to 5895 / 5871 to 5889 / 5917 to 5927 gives 72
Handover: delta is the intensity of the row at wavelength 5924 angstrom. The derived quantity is 3.11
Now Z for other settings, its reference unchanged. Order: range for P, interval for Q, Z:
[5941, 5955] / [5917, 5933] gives 1.08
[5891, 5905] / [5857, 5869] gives 1.15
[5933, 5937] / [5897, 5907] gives 1.20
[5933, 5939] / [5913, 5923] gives 1.08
